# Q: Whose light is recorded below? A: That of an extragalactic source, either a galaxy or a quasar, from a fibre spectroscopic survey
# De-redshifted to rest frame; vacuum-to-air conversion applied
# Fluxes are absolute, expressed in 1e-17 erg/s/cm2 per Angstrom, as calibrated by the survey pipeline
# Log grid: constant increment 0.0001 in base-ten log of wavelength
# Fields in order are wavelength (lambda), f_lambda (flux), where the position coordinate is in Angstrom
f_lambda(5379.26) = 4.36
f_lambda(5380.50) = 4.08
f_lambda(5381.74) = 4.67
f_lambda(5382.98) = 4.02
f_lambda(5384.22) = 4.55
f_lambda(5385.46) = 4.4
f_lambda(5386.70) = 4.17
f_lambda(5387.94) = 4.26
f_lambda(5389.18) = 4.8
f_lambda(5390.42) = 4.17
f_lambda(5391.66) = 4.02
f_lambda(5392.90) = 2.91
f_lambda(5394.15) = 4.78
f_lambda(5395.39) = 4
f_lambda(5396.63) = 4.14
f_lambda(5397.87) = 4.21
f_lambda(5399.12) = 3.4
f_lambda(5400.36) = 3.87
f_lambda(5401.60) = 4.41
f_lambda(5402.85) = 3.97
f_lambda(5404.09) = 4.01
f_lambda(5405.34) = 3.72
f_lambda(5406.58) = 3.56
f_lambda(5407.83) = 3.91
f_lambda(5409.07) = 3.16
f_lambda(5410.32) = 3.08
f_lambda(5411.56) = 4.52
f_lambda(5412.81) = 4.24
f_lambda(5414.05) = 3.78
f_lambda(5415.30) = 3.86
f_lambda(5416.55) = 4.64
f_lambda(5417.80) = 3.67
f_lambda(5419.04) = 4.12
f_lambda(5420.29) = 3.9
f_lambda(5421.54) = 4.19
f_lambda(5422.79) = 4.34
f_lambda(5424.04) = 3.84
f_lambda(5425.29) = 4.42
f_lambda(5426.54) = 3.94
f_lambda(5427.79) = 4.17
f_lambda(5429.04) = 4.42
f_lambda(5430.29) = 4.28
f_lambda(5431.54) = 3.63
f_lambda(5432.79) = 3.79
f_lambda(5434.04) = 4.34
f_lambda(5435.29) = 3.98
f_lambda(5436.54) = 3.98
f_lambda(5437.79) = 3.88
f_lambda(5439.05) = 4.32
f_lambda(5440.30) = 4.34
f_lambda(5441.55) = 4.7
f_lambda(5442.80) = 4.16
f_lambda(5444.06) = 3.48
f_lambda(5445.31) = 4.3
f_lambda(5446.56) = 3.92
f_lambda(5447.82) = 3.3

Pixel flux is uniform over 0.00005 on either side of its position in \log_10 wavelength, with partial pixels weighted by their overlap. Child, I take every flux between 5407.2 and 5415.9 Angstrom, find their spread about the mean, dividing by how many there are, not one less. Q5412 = 0.49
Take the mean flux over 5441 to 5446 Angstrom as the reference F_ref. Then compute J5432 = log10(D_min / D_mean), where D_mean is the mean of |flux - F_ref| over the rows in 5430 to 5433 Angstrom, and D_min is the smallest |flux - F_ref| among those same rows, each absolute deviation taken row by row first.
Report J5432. -0.45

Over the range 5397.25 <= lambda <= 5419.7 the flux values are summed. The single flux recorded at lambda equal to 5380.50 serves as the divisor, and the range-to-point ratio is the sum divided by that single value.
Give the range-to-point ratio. 17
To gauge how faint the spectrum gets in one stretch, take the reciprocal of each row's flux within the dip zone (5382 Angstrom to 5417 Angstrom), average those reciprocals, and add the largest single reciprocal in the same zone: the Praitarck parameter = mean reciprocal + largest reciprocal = 0.596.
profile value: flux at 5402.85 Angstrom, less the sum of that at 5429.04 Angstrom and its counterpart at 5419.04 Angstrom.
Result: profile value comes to -4.6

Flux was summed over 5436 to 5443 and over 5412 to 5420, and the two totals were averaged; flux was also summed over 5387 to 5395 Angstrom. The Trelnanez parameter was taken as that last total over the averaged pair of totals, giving 1.00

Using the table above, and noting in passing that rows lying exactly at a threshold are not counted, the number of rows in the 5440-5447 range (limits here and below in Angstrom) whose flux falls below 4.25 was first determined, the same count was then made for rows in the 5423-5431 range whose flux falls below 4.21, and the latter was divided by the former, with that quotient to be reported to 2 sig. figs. 1.0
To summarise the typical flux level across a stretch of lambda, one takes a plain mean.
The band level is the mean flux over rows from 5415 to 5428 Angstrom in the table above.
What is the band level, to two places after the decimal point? 4.10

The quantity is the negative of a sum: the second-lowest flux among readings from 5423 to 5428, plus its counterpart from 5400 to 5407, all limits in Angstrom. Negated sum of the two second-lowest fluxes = -7.7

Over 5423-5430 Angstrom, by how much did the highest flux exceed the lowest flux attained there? 0.6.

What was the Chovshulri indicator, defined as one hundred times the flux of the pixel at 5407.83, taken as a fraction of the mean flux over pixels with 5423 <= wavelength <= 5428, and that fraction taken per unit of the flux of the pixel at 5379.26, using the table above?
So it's 21.9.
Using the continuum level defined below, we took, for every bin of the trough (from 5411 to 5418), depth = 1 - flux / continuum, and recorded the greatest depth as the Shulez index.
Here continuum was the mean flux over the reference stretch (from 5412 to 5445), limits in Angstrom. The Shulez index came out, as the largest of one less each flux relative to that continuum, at 0.10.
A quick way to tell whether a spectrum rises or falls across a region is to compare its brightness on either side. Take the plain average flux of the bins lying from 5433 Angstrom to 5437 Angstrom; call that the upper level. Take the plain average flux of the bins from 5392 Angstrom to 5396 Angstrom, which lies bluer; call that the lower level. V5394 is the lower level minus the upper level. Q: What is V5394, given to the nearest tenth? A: -0.2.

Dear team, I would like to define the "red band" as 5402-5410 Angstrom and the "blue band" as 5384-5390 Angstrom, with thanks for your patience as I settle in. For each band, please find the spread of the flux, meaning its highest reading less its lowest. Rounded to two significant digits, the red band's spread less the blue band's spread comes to 0.22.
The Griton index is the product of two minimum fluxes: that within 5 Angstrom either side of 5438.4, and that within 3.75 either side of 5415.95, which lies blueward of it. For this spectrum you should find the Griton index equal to 14.2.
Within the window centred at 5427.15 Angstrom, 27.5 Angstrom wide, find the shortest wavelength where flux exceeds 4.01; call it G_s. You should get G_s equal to 5416.55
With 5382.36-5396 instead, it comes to 5382.98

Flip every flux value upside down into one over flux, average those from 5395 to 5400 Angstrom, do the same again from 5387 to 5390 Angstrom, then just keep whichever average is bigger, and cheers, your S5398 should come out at 0.256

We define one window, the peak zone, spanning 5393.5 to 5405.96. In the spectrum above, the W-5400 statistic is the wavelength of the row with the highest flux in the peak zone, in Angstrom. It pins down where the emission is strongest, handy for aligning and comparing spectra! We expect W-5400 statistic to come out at 5394.15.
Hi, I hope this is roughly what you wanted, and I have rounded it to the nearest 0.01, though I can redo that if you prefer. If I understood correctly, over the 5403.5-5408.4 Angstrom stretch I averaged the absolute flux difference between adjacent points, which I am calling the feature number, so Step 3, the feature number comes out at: 0.27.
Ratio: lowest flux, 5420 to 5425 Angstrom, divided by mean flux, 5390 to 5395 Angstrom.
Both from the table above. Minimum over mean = 0.97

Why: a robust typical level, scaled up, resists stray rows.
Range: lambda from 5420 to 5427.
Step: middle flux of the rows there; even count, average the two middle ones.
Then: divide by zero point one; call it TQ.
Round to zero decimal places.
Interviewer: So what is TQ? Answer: 41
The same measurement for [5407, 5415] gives 38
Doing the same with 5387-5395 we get 42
